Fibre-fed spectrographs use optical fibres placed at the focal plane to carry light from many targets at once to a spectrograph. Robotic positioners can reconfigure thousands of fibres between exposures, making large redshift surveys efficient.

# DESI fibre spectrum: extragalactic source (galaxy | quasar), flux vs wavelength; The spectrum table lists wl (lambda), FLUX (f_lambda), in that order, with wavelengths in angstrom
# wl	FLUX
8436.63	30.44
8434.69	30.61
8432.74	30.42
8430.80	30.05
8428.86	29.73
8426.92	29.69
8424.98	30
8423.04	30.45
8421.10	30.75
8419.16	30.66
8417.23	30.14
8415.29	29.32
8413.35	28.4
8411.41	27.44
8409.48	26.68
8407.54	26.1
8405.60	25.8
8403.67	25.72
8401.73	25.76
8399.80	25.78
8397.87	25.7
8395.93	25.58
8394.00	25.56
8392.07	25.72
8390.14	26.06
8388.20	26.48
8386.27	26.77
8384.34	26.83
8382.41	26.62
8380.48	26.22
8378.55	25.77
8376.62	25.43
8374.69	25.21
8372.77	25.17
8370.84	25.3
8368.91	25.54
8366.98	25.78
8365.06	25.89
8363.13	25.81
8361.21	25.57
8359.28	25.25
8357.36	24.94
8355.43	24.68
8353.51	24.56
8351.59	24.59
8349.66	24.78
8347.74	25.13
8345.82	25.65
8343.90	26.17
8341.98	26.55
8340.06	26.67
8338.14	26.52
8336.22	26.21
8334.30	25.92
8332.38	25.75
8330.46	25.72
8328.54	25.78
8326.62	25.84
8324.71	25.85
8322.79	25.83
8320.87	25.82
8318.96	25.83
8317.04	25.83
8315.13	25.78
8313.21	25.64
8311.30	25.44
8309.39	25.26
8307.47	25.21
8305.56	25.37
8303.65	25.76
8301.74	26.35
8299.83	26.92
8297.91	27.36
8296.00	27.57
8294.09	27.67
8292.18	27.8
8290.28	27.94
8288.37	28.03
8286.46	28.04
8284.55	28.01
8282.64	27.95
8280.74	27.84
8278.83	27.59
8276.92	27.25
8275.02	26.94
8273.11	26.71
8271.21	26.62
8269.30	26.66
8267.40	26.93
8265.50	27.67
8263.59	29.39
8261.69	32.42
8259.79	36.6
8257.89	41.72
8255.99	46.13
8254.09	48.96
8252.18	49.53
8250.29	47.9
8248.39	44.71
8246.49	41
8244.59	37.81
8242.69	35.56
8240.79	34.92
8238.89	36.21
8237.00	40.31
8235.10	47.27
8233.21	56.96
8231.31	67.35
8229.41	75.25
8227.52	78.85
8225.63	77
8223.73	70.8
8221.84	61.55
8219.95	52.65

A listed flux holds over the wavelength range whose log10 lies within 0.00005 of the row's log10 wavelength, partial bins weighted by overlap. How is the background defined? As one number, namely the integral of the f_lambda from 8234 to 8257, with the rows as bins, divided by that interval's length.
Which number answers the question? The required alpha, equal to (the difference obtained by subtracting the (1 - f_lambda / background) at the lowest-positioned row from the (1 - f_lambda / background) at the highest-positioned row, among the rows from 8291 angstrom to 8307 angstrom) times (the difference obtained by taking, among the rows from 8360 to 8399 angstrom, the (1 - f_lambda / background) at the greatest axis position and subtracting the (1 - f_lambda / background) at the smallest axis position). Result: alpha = -0.0002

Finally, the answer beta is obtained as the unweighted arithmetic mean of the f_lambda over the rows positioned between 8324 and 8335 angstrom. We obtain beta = 25.8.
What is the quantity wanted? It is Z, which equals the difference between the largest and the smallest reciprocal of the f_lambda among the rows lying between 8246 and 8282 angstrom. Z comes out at 0.017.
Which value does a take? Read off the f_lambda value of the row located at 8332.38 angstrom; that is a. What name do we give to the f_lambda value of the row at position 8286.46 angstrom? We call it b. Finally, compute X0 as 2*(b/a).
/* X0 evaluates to 2.2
